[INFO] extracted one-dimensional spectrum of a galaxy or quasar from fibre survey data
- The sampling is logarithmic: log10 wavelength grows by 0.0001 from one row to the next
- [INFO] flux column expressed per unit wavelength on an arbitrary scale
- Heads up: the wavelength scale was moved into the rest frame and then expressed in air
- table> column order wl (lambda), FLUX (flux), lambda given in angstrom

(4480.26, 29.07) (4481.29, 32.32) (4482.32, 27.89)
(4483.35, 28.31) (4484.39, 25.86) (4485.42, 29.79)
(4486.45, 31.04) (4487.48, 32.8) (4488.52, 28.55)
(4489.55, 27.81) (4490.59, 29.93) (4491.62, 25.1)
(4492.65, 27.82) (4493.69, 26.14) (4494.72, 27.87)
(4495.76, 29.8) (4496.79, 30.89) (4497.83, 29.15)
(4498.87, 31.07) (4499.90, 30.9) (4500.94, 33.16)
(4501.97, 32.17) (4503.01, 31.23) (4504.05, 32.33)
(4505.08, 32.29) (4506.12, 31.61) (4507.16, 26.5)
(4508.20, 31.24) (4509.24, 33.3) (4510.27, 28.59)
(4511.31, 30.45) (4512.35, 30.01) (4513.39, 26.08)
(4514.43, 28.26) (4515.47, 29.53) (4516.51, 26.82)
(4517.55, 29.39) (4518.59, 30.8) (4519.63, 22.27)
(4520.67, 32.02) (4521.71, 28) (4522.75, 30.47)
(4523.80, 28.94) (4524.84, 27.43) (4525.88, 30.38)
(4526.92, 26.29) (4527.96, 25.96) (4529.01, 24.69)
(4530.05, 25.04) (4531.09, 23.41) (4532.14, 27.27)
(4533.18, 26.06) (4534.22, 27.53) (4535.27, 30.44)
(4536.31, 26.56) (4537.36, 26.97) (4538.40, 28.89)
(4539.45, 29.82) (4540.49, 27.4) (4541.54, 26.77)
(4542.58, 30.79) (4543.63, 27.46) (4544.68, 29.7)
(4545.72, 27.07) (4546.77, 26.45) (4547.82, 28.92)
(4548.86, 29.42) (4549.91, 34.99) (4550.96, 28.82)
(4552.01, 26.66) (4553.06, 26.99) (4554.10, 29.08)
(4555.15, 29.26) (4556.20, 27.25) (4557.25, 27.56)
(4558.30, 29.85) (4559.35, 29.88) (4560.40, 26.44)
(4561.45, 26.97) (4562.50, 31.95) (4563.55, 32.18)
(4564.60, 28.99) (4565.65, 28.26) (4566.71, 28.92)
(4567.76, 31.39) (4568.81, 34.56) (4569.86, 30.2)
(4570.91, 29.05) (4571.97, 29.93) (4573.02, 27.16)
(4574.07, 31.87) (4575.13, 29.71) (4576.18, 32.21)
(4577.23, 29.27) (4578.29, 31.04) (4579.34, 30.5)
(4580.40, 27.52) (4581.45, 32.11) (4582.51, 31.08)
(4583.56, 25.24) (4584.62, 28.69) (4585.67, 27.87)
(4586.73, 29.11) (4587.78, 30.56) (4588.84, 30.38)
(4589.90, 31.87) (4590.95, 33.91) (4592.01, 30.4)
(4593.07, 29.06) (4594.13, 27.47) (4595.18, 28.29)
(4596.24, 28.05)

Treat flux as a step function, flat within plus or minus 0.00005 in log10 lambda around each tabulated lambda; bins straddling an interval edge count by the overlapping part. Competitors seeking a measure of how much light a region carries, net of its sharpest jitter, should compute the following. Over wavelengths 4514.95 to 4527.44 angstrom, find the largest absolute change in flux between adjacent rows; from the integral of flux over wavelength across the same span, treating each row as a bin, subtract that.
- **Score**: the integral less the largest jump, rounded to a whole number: 347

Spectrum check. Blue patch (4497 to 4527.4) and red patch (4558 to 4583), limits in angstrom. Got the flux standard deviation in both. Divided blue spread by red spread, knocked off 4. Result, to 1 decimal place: -2.7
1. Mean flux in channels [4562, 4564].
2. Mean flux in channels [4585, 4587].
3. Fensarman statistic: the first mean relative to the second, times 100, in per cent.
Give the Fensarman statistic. 113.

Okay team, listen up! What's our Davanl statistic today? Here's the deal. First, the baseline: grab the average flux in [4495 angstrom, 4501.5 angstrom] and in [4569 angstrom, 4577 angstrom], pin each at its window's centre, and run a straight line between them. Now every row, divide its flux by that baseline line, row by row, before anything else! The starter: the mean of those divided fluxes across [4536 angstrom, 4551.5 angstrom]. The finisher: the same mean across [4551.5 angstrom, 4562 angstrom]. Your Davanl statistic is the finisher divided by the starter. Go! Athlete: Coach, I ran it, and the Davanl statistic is 0.98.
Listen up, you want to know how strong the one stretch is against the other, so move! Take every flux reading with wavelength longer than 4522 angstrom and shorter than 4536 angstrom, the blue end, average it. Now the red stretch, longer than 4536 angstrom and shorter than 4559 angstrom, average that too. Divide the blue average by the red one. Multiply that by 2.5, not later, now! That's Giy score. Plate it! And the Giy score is 2.39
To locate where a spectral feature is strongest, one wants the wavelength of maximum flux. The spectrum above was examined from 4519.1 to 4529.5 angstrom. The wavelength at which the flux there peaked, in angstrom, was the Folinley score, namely 4520.67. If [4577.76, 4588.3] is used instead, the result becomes 4581.45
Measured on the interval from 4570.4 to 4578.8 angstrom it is 4576.18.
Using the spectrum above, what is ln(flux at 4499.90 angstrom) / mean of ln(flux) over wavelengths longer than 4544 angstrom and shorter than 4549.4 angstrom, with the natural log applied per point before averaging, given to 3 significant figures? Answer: 1.03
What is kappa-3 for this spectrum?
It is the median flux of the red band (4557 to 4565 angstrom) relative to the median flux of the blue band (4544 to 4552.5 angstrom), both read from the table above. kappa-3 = 1.02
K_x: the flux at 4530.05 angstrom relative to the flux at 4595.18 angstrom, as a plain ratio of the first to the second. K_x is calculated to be 0.89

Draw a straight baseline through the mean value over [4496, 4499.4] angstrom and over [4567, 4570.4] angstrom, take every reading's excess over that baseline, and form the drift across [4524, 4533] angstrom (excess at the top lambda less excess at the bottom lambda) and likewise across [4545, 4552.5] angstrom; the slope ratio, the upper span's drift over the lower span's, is 2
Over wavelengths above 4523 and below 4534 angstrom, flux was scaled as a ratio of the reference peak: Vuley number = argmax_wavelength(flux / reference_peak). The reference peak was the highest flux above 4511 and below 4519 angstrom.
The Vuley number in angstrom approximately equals 4525.88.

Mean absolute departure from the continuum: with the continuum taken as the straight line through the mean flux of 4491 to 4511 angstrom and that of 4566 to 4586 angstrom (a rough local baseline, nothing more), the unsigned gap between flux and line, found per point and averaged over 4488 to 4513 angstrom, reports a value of 1.8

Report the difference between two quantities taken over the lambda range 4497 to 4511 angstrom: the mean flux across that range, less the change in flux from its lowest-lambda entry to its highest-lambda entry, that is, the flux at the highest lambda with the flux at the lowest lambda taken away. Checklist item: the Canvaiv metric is 31.6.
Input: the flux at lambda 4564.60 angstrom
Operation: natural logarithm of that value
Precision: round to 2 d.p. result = 3.37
